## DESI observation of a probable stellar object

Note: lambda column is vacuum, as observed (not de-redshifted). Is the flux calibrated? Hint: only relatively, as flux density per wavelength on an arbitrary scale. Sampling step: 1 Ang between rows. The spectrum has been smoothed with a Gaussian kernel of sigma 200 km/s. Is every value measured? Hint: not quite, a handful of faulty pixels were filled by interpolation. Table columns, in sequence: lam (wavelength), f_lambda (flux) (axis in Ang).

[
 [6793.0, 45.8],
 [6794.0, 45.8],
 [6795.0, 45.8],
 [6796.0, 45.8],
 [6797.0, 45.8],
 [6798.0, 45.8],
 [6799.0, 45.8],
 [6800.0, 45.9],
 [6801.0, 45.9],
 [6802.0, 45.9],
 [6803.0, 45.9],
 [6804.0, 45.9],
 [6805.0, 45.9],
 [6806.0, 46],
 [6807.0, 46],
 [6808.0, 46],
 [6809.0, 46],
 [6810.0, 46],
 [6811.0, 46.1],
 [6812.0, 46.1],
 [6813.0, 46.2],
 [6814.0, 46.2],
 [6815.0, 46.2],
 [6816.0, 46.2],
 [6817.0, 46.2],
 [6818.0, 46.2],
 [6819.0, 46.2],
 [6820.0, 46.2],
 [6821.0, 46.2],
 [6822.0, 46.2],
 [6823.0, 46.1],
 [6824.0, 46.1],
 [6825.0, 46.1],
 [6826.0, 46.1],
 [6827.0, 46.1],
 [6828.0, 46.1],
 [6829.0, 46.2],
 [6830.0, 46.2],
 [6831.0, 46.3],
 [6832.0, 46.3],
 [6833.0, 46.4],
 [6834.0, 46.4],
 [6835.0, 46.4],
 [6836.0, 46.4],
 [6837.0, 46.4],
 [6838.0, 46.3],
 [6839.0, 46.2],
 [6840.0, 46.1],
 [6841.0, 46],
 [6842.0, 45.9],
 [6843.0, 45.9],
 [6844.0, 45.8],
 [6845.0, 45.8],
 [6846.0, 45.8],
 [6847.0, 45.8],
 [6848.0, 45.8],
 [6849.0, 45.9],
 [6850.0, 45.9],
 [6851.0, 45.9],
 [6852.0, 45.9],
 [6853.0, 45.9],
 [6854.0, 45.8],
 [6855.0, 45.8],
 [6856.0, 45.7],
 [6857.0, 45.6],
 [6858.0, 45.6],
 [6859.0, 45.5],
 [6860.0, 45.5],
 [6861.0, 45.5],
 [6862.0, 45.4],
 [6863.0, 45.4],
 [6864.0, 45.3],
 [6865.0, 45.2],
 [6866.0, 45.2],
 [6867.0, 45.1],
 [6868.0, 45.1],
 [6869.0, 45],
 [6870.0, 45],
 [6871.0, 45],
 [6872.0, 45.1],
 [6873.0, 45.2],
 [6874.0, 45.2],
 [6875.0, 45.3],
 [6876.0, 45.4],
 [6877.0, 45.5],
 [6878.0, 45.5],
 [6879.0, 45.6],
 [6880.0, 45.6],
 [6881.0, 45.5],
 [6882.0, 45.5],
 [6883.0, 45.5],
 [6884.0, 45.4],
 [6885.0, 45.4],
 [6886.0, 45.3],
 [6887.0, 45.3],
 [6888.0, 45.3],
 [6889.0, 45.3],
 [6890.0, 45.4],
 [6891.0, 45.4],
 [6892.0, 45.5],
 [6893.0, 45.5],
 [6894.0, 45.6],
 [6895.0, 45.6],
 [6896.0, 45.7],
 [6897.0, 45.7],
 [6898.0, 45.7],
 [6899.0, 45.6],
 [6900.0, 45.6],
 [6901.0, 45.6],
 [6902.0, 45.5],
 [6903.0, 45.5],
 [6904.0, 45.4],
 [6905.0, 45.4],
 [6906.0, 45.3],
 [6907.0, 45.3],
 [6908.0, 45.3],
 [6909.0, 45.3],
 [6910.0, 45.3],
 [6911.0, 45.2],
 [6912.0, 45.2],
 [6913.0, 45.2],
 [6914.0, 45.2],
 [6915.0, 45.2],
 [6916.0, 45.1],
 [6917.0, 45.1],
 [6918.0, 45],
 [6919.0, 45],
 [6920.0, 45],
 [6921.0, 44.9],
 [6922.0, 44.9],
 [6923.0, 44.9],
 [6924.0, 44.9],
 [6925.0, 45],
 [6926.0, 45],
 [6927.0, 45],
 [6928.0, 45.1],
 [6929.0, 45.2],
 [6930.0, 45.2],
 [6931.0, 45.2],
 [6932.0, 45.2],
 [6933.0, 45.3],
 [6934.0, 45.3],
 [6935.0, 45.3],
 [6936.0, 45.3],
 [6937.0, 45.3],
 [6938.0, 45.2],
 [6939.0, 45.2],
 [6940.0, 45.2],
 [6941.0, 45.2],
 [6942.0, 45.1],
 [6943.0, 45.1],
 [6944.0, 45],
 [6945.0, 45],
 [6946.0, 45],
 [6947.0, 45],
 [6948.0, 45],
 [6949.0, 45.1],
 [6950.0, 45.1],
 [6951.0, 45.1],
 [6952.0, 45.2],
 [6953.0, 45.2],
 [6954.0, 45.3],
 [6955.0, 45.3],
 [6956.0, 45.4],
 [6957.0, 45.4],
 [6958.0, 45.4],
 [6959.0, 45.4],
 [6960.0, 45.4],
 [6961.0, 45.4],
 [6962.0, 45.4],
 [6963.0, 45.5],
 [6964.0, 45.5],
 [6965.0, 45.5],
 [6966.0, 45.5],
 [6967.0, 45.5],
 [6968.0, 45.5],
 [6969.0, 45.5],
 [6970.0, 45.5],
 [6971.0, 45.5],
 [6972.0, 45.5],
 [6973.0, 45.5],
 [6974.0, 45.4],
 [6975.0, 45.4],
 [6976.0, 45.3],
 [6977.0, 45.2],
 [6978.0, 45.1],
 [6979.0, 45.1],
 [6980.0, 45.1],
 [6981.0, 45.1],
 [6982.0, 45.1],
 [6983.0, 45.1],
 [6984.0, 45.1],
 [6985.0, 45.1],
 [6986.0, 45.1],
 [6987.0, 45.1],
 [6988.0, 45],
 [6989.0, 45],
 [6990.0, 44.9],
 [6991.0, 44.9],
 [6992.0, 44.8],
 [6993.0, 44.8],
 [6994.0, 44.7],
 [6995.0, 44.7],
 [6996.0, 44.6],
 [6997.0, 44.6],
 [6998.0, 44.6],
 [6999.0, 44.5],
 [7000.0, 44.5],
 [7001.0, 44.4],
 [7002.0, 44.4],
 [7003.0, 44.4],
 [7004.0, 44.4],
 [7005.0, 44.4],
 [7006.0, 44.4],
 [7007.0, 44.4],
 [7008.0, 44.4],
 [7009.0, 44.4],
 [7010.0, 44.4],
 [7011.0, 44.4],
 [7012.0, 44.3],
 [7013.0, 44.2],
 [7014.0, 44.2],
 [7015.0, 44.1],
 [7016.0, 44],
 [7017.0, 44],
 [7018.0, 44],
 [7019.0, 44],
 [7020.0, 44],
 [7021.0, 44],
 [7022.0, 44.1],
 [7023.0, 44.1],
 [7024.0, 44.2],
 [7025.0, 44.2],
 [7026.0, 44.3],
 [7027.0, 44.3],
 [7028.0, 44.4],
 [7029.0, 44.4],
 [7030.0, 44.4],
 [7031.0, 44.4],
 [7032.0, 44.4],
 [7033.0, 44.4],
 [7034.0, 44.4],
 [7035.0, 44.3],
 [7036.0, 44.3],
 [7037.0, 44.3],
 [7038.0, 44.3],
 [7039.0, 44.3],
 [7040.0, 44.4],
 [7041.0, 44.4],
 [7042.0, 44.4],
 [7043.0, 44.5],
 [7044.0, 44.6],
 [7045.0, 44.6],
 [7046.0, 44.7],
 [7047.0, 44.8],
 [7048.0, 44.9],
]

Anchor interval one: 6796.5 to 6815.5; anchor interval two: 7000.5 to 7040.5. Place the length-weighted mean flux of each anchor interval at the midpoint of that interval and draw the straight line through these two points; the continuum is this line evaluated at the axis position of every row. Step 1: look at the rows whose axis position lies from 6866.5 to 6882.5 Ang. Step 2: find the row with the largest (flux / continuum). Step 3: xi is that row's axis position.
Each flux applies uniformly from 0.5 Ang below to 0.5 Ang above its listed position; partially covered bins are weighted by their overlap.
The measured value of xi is 6880.0 Ang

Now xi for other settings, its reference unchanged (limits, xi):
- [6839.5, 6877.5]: 6840.0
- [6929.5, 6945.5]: 6937.0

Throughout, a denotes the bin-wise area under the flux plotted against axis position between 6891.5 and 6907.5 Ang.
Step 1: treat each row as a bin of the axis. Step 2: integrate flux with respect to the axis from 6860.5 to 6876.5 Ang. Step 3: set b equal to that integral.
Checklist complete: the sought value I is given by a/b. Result 1.01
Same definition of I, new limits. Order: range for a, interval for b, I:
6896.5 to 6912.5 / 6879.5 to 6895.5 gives 1.00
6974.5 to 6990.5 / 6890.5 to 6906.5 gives 0.99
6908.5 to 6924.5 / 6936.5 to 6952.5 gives 1.00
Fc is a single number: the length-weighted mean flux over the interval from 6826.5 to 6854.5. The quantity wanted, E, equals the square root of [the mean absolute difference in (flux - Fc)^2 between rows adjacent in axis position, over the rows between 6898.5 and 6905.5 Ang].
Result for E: 0.19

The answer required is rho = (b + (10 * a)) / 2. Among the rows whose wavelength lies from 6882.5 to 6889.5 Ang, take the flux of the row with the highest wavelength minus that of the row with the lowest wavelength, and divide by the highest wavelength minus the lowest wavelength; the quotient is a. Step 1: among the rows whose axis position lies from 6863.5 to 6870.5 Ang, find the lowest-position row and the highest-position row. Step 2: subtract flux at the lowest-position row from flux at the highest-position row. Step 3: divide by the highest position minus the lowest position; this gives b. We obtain -0.19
